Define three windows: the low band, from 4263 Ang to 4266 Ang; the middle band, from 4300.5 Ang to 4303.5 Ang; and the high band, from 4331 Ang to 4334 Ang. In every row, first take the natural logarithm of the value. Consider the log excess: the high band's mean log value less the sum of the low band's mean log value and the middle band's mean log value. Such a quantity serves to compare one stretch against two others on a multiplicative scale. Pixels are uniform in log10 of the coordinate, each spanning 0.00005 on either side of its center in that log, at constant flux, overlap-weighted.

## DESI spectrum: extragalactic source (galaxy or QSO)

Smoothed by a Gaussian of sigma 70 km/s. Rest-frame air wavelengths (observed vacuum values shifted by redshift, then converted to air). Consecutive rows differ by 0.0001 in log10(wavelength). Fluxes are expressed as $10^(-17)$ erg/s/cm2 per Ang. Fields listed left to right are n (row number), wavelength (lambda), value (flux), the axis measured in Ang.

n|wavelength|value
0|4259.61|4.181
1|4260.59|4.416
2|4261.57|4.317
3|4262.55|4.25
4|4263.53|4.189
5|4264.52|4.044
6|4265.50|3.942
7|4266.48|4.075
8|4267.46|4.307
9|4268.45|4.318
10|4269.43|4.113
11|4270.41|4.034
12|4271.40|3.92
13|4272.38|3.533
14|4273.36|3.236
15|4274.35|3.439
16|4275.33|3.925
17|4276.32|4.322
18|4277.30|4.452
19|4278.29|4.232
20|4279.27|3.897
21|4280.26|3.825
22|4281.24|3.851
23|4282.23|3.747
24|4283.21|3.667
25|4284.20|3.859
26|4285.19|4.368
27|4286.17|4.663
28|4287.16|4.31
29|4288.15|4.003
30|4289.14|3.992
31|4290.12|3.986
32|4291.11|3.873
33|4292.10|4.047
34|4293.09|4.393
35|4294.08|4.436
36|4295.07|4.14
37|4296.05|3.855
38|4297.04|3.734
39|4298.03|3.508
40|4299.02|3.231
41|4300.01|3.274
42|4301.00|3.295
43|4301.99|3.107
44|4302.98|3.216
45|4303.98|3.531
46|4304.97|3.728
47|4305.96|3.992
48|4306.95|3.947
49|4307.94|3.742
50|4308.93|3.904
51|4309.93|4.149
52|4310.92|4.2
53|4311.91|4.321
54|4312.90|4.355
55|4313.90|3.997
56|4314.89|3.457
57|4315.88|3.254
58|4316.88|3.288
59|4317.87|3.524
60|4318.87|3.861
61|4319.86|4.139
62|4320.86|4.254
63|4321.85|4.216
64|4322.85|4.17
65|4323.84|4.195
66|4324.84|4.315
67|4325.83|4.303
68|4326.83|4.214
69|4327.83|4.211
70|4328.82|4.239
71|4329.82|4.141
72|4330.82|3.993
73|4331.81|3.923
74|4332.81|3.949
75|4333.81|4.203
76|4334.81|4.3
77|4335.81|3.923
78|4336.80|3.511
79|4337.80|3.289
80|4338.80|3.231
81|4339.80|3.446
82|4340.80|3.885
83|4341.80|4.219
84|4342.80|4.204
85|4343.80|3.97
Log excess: -1.17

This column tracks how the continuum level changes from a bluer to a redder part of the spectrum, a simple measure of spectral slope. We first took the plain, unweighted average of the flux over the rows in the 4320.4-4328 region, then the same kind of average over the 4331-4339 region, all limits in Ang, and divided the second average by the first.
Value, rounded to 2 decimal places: 0.90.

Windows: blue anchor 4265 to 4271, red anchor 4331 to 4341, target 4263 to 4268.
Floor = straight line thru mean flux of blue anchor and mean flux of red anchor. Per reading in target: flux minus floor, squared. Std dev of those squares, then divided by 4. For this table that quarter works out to 0.004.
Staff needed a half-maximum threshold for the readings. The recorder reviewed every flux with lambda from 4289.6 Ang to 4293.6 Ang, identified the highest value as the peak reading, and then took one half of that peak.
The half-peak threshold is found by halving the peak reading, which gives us 2.20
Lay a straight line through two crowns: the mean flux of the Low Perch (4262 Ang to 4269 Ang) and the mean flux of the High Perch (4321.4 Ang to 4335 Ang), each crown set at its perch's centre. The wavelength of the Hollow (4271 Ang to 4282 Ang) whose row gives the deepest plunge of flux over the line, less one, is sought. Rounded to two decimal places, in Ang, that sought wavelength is 4273.36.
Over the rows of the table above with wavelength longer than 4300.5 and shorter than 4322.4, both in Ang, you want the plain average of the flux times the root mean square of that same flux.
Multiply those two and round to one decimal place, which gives 14.5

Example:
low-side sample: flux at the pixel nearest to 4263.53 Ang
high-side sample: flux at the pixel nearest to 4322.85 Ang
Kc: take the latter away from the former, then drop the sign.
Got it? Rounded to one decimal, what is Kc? 0.0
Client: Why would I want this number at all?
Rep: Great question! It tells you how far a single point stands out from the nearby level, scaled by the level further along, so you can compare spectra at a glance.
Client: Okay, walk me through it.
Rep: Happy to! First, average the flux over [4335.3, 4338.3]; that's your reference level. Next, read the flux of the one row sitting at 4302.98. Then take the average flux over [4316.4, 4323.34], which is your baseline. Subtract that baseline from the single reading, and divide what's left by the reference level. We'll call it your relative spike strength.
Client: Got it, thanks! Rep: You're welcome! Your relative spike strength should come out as -0.197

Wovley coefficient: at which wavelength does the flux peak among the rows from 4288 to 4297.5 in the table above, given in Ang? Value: 4294.08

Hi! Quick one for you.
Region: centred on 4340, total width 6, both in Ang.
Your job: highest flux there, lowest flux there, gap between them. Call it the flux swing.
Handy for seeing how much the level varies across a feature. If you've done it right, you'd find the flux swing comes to 1.0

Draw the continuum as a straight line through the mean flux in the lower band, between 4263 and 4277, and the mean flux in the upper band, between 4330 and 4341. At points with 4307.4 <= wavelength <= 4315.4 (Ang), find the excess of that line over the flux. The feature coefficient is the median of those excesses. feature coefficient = -0.22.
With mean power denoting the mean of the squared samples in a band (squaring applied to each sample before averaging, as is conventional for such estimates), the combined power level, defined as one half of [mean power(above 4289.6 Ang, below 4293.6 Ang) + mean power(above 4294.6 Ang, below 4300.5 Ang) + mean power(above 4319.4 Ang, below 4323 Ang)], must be 23.7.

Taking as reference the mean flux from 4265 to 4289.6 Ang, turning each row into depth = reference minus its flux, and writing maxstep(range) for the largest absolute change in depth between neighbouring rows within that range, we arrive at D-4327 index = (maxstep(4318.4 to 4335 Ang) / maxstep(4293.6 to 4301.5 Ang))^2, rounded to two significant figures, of 0.88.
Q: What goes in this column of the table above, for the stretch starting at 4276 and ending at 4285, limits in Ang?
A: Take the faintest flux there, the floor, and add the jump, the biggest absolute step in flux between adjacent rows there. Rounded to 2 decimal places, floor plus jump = 4.00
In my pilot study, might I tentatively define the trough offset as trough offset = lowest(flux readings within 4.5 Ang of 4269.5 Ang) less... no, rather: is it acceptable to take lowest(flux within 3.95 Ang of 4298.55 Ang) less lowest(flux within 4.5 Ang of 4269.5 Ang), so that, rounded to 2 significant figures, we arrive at -0.13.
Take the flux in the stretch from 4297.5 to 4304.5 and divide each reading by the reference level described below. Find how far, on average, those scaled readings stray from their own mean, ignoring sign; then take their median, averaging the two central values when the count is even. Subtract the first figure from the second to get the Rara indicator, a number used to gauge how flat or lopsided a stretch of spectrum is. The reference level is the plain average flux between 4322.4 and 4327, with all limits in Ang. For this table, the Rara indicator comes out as 0.74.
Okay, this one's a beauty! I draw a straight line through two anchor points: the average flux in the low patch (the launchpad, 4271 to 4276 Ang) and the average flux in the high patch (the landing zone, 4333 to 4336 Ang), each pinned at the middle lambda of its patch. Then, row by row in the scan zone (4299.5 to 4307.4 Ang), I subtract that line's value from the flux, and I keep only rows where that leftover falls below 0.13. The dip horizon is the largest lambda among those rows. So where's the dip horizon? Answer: 4306.95 Ang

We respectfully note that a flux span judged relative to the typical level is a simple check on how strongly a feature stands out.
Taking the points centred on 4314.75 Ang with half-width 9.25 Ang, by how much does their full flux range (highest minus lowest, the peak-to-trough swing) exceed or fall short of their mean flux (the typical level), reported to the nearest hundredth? -2.84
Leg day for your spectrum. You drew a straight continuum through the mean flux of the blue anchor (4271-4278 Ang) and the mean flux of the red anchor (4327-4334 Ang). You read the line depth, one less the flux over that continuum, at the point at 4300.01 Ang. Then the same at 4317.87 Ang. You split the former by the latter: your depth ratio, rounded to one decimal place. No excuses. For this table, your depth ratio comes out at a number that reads 1.4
